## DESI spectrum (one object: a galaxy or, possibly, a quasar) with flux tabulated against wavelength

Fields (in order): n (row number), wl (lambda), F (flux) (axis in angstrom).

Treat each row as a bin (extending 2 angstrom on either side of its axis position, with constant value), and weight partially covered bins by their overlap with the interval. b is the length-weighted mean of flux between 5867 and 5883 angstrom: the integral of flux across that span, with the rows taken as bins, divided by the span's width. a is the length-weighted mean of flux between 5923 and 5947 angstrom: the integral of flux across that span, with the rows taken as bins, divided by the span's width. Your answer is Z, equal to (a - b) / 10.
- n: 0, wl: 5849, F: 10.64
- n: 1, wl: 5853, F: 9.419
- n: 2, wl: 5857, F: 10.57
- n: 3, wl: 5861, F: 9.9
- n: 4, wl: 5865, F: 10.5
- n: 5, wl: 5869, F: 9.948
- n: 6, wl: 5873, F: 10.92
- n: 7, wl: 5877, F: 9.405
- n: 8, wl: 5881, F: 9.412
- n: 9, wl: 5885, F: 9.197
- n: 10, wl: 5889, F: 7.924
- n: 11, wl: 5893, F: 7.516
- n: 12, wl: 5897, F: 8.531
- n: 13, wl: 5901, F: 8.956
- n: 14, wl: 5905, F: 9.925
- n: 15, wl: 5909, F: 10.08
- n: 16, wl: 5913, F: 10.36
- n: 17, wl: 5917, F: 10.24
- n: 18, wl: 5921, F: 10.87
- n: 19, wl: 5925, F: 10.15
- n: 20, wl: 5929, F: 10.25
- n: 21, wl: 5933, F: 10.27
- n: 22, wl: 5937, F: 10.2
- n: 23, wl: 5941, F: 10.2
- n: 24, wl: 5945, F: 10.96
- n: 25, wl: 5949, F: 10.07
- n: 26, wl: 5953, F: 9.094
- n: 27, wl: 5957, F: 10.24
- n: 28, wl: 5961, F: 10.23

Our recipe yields 0.04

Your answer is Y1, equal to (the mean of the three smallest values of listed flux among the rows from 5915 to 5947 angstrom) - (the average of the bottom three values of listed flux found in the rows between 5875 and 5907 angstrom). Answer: 2.2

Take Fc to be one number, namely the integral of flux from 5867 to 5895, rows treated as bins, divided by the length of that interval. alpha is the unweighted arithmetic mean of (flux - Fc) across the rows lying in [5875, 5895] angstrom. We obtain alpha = -0.50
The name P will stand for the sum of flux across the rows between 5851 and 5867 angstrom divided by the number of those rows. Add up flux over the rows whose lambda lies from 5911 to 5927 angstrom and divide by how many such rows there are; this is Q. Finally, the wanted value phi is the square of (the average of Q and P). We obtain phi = 105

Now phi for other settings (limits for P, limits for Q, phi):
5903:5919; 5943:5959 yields 102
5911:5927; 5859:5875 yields 107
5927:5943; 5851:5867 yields 103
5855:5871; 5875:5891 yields 92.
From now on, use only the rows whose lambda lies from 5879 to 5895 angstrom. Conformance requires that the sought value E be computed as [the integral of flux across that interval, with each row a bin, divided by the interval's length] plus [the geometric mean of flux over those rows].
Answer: 17.0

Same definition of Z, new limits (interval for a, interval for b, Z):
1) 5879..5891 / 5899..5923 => -0.12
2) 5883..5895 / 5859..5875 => -0.21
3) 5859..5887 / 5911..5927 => -0.05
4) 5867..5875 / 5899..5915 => 0.06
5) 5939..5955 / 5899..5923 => 0.00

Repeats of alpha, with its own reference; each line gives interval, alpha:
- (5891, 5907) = -0.46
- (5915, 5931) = 1.19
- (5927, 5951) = 1.14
